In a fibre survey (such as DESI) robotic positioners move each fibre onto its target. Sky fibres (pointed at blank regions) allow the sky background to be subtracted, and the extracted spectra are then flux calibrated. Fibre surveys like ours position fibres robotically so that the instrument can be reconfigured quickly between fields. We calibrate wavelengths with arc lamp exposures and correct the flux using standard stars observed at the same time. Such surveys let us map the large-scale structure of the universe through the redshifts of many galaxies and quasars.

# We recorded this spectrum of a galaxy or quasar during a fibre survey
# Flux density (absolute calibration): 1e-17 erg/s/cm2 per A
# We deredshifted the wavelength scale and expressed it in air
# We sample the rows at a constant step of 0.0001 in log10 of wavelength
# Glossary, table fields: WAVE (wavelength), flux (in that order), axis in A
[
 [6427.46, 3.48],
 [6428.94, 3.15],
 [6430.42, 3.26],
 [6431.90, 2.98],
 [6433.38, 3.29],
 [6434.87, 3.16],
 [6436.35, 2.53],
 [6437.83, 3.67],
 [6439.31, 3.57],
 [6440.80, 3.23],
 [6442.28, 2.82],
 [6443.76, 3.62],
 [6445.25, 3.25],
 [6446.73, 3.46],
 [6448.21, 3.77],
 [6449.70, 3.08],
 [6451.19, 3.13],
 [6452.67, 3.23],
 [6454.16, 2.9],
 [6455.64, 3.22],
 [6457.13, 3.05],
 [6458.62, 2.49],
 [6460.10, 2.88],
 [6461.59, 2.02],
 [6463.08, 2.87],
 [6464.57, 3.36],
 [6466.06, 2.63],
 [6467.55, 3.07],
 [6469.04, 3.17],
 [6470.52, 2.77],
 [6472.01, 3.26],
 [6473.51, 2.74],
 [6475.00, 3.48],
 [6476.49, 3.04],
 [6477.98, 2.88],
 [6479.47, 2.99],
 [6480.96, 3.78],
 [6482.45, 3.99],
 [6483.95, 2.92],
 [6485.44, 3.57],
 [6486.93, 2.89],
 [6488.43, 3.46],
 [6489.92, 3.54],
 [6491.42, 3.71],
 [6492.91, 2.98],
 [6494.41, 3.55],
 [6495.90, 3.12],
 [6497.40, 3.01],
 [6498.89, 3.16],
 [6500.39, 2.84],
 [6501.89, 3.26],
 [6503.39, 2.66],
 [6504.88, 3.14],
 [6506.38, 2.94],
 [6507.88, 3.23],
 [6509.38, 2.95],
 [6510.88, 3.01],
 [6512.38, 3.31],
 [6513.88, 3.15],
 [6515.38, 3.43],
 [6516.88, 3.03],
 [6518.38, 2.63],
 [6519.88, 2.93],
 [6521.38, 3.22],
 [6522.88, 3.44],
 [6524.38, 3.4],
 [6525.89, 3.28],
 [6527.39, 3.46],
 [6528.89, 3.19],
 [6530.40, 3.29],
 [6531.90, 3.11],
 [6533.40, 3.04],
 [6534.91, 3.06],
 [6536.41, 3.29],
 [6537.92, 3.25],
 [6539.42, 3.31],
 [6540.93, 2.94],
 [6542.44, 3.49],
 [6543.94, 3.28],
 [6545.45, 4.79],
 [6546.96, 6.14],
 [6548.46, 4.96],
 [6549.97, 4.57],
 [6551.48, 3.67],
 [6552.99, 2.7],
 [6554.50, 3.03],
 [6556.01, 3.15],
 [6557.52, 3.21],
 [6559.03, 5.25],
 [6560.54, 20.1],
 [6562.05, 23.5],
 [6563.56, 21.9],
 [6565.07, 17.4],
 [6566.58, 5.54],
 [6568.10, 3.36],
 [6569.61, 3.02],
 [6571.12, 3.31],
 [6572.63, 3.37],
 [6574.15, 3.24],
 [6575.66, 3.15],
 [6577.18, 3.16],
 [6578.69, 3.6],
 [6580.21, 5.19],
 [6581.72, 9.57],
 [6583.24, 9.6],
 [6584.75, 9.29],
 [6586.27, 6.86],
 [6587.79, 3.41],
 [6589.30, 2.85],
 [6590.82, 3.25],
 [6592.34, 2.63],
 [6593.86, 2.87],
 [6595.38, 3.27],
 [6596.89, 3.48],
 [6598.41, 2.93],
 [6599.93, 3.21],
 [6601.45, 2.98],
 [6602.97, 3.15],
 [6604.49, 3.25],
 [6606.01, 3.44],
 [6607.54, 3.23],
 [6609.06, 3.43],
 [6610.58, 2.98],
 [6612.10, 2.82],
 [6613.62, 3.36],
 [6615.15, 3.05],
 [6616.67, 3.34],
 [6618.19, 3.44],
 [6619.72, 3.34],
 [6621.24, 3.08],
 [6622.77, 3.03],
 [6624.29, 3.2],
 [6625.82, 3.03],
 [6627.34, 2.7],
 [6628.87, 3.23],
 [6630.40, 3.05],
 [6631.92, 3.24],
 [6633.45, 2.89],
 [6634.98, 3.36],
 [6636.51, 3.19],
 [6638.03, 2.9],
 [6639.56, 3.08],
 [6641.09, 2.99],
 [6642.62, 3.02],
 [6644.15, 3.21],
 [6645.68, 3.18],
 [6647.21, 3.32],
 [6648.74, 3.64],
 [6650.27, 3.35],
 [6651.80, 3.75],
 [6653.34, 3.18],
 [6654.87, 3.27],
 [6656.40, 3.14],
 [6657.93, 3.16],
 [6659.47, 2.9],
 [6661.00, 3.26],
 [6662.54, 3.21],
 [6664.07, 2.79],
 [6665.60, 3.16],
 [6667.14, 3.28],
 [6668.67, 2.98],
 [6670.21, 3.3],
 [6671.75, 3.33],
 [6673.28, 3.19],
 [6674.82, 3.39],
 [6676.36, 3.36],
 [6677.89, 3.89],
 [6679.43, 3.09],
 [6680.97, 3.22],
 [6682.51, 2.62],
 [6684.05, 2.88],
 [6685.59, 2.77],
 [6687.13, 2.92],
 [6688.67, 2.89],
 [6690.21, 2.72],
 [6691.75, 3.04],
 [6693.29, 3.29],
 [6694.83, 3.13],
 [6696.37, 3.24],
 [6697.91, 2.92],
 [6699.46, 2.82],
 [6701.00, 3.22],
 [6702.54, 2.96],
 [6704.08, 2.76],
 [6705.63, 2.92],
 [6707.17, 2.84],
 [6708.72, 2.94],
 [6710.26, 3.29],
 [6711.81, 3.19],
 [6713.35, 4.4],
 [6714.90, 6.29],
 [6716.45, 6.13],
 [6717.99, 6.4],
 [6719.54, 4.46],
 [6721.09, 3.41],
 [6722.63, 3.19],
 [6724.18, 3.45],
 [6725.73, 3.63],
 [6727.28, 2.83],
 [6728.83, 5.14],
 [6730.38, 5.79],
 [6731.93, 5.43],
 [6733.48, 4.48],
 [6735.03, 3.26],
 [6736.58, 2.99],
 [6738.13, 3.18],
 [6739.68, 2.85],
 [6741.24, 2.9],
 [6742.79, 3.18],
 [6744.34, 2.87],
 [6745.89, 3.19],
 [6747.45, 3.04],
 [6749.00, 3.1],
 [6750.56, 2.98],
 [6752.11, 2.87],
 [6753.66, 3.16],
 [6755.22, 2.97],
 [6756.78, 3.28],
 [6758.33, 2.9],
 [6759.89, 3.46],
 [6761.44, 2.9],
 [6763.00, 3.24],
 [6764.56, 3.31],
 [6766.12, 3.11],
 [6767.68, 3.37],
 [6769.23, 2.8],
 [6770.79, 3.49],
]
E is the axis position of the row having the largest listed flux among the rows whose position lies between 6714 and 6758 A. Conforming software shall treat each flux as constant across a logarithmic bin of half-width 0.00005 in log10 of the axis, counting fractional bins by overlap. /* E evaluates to 6717.99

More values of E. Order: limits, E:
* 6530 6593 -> 6562.05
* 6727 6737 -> 6730.38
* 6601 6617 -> 6606.01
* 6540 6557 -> 6546.96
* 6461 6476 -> 6475.00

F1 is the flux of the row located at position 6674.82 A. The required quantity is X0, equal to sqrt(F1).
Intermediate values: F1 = 3.39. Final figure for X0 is 1.84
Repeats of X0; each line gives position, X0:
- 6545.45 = 2.19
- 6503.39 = 1.63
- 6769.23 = 1.67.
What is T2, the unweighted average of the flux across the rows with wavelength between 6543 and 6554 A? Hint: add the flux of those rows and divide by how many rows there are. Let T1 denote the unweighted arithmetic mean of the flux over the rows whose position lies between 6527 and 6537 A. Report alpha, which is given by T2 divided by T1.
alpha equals 1.34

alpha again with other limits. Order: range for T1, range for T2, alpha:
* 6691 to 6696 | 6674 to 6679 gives 1.12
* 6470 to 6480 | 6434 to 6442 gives 1.07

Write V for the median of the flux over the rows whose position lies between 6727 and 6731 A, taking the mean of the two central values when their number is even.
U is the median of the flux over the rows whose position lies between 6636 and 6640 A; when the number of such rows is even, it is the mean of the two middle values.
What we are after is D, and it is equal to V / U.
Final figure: 1.67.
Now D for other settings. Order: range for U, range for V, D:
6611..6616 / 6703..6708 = 0.93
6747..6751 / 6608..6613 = 0.98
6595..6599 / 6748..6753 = 0.91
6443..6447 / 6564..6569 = 1.60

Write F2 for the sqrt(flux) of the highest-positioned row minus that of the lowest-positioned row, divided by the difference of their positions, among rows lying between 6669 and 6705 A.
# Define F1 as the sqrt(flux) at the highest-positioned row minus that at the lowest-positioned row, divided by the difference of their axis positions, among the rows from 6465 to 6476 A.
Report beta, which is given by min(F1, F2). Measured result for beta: -0.005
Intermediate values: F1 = 0.027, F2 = -0.005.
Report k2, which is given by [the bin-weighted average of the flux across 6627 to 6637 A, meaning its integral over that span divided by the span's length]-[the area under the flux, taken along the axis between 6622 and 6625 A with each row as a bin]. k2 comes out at -6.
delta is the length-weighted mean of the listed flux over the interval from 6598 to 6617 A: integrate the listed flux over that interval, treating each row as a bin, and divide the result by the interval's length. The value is 3.17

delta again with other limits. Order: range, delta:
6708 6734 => 4.38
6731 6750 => 3.39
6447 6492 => 3.13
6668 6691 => 3.10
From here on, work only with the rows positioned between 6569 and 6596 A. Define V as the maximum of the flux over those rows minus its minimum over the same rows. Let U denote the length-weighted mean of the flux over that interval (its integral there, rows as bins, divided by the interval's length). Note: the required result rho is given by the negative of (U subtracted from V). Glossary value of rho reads -2.4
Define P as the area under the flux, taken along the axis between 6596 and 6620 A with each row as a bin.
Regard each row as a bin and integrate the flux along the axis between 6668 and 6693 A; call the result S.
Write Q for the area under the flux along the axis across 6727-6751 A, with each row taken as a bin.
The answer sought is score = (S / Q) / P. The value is 0.0116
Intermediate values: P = 77.1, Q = 86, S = 77.6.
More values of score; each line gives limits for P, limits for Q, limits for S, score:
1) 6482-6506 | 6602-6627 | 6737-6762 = 0.0124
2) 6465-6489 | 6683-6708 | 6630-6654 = 0.0137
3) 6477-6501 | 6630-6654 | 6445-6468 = 0.0115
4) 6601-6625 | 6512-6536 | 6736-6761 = 0.0130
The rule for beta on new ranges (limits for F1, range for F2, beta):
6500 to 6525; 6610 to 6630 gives 0.004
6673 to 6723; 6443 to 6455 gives -0.019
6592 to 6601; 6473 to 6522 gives 0.003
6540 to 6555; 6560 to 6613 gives -0.054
